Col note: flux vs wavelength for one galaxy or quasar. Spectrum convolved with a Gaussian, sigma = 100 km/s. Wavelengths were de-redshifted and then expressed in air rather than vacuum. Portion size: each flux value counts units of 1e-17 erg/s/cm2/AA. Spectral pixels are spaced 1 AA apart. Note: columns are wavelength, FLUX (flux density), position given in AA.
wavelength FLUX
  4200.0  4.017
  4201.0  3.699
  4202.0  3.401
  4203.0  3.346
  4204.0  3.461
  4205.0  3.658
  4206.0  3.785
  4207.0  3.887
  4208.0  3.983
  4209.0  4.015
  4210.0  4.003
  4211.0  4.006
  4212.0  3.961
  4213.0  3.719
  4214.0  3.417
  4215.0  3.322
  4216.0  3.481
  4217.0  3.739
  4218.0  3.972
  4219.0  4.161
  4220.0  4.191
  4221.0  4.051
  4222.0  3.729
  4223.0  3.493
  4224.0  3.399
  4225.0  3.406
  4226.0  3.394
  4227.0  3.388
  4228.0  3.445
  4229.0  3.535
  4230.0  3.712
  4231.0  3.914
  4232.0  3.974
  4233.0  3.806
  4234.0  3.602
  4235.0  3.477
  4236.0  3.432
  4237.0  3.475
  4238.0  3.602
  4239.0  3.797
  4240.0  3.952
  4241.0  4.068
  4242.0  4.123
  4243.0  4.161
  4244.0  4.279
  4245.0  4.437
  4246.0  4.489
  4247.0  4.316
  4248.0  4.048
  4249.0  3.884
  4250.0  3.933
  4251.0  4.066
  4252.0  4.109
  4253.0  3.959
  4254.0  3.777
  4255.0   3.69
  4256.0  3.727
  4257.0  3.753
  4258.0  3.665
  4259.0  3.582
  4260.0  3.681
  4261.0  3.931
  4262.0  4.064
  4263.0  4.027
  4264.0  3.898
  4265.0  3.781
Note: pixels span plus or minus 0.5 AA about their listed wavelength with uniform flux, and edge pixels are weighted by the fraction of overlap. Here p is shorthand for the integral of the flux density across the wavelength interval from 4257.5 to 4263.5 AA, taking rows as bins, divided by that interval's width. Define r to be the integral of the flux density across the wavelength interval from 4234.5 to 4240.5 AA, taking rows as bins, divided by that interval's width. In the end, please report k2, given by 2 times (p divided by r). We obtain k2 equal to 2.11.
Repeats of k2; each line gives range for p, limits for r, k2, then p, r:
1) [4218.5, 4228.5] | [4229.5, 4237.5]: 2.00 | 3.666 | 3.67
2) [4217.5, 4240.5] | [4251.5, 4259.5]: 1.95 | 3.692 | 3.78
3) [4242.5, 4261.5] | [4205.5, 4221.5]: 2.06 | 3.973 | 3.86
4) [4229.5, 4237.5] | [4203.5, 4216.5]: 1.96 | 3.674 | 3.75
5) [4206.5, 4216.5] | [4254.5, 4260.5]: 2.05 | 3.779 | 3.68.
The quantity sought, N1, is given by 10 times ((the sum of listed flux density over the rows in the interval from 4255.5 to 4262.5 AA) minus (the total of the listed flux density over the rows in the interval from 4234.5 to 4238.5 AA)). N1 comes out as 124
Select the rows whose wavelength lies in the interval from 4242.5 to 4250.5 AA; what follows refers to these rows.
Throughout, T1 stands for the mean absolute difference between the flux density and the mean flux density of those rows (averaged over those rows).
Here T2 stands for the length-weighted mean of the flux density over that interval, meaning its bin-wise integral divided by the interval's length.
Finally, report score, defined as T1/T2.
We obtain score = 0.045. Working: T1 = 0.19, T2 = 4.19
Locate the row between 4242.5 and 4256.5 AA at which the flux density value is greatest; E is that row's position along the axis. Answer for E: 4246.0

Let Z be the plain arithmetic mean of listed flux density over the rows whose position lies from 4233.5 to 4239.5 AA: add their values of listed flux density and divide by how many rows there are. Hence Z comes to 3.6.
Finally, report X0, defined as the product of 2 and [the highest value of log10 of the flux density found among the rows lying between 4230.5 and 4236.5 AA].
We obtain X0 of 1.20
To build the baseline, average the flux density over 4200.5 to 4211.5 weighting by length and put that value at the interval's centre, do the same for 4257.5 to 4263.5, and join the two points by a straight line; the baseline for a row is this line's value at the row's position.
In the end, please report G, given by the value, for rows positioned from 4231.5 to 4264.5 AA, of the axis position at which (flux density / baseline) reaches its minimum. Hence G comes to 4236.0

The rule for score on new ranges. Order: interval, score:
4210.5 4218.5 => 0.060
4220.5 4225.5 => 0.061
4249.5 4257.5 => 0.036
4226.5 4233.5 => 0.053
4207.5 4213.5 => 0.019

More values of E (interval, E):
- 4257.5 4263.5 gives 4262.0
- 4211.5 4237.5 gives 4220.0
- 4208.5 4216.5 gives 4209.0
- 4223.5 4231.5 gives 4231.0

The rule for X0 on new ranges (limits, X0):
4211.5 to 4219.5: 1.24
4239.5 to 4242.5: 1.23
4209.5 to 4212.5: 1.21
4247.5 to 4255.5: 1.23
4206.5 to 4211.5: 1.21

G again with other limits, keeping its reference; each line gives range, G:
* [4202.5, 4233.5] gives 4215.0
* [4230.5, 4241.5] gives 4236.0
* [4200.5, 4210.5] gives 4203.0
